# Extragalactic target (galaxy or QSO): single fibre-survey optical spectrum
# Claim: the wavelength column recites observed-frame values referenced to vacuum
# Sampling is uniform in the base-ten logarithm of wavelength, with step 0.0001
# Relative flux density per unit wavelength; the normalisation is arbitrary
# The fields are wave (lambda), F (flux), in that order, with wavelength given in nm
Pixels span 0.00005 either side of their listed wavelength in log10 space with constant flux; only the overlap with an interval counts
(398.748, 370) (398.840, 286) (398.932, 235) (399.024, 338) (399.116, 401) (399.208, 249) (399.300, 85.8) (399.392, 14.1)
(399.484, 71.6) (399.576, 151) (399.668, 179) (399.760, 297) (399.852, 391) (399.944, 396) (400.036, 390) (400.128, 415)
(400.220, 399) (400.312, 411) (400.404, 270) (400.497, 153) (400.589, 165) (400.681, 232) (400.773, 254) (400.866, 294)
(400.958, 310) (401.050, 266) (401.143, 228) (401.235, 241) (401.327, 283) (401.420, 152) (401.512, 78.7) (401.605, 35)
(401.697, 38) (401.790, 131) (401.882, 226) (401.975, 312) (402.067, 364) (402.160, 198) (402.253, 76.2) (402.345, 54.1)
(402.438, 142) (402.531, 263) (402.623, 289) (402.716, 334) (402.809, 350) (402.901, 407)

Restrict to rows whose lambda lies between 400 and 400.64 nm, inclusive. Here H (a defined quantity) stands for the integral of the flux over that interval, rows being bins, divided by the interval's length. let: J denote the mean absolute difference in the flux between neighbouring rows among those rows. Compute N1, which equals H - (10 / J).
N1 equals 313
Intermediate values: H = 313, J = 54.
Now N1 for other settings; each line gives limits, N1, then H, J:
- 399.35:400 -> 218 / 218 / 64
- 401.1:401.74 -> 151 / 151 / 51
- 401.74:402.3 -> 216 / 216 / 104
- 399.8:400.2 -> 396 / 397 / 12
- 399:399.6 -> 183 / 183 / 98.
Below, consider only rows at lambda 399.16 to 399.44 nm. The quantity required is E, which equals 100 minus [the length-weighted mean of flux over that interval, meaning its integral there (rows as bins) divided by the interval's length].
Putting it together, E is -18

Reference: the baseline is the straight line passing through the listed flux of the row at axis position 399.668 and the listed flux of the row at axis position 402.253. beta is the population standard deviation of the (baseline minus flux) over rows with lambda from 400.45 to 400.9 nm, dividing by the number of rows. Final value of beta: 59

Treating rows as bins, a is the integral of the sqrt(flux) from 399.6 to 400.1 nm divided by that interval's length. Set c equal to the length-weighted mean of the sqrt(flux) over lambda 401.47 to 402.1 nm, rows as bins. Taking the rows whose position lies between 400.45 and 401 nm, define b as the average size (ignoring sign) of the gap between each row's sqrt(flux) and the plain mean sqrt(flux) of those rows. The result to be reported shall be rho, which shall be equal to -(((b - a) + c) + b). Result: 2.5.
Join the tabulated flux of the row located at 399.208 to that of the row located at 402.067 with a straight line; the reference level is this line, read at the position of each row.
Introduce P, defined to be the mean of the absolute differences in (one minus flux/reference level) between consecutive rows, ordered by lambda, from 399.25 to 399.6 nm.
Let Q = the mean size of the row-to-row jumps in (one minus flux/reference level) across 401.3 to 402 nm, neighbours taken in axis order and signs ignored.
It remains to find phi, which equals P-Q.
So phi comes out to 0.05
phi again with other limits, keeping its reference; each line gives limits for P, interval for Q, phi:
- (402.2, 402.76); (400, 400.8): -0.02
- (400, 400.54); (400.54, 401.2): 0.09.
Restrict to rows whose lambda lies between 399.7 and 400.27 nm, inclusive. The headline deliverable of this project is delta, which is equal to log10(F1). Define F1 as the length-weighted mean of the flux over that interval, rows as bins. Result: 2.58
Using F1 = 377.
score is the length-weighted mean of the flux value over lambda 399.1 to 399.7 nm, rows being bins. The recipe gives 152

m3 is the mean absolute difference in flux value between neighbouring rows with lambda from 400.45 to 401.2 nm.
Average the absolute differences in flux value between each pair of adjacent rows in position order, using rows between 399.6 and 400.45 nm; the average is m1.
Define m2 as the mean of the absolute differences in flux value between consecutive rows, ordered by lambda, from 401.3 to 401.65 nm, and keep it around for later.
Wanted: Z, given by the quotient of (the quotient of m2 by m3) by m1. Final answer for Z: 0.046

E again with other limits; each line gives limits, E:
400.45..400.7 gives -78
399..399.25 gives -230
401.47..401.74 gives 50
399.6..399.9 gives -180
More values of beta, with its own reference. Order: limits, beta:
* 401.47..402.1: 130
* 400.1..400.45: 57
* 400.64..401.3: 29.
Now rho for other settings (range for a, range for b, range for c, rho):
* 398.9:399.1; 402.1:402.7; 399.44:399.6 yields 0.9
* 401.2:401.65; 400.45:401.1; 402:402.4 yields -4.0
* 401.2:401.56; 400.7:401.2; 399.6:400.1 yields -6.1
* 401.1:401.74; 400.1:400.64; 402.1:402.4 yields -5.3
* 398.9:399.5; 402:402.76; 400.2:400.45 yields -12.8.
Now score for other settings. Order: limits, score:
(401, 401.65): 184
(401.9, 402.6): 205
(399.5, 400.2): 310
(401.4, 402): 132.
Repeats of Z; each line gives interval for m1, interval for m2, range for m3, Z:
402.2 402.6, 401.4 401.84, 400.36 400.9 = 0.013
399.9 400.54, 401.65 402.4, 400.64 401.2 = 0.054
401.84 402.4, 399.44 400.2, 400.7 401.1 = 0.017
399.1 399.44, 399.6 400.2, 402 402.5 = 0.004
